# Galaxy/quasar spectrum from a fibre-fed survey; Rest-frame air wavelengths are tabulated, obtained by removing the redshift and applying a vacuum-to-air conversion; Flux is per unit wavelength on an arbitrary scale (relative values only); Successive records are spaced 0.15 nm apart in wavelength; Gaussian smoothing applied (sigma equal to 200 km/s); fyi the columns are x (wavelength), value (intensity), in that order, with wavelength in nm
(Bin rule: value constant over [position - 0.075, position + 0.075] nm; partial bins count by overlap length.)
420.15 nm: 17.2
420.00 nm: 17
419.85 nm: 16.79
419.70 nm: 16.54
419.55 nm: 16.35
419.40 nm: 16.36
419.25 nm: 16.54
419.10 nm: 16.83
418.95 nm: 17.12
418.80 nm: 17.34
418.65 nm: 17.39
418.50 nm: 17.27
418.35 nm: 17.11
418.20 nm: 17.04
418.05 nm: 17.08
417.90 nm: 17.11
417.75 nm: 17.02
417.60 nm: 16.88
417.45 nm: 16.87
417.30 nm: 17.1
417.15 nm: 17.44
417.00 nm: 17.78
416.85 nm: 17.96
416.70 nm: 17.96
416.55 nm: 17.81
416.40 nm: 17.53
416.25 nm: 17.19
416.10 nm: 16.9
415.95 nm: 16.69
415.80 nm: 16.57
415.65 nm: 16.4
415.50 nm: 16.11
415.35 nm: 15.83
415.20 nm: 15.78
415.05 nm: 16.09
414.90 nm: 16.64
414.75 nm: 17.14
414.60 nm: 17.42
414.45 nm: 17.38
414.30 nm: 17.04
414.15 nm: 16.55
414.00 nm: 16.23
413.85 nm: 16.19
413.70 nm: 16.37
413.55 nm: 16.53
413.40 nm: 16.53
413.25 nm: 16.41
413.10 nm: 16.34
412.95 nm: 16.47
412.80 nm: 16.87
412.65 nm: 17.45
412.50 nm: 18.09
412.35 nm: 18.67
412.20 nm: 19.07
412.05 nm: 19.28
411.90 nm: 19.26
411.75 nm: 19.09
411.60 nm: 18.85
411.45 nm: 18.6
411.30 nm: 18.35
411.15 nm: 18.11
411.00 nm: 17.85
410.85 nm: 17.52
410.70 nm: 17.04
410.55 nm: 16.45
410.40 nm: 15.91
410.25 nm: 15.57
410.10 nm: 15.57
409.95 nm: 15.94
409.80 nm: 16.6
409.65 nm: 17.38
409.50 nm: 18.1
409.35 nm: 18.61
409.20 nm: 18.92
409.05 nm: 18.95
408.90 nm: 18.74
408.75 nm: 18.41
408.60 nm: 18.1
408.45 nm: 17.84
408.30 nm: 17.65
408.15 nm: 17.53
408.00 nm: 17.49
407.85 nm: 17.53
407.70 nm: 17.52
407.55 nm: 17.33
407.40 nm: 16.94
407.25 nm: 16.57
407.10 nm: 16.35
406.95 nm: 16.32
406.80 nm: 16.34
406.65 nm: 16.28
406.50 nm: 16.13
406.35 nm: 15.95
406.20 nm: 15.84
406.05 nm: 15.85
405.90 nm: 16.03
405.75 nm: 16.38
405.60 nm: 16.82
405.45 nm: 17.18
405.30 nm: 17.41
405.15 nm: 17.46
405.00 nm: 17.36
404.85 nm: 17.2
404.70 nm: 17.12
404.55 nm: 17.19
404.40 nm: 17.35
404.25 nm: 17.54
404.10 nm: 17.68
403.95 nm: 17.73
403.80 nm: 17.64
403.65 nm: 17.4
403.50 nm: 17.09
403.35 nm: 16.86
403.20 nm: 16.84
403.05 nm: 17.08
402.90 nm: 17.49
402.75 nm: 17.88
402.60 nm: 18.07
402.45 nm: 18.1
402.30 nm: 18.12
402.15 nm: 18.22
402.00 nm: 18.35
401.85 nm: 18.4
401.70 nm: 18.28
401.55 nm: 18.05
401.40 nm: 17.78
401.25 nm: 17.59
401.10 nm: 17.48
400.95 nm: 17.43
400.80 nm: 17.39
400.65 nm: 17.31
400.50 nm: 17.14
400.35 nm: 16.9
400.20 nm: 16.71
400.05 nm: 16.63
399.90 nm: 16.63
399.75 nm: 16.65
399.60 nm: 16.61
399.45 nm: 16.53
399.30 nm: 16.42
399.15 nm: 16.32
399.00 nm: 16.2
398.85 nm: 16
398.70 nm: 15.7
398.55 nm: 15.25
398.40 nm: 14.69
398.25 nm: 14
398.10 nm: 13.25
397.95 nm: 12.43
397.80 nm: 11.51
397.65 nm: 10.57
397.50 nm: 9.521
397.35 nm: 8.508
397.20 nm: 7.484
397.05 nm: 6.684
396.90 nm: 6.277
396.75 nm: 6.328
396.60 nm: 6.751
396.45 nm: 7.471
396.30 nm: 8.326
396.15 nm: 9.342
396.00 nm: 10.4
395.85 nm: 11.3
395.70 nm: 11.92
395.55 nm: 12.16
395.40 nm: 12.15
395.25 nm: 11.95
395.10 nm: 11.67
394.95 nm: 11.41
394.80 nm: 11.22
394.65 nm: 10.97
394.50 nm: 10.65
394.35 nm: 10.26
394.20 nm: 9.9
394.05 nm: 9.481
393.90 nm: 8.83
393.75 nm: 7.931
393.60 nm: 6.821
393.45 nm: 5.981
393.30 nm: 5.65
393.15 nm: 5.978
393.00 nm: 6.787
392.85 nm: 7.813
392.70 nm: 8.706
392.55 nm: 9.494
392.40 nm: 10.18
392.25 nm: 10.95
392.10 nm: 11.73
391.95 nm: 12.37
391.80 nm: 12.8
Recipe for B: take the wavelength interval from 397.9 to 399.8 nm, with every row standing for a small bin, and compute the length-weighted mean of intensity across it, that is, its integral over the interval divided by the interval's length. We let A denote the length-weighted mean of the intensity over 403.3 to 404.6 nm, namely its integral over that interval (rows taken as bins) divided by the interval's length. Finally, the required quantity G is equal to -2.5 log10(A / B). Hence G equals -0.13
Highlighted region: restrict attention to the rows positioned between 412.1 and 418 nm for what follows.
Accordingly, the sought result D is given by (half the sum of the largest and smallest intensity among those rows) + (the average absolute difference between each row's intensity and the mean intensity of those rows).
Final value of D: 18.0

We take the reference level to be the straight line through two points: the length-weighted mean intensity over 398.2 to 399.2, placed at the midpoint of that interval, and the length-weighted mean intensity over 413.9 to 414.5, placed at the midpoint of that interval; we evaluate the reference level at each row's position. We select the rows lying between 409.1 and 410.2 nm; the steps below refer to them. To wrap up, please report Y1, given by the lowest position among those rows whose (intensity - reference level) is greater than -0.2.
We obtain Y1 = 409.20 nm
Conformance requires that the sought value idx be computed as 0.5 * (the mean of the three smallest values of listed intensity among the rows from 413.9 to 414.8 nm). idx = 8.30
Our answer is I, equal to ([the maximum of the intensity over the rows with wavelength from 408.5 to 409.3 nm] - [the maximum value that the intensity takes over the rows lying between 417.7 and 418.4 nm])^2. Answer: 3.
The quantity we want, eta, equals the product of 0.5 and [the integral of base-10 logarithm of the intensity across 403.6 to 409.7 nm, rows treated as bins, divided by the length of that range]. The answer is 0.618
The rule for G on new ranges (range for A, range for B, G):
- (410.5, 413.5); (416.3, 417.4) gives -0.01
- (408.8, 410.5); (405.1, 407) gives -0.05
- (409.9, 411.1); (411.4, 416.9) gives 0.04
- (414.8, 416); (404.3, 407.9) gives 0.03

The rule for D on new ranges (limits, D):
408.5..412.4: 18.4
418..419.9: 17.2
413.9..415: 17.2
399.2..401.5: 17.5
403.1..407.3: 17.3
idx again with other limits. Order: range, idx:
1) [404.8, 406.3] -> 7.95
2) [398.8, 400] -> 8.09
